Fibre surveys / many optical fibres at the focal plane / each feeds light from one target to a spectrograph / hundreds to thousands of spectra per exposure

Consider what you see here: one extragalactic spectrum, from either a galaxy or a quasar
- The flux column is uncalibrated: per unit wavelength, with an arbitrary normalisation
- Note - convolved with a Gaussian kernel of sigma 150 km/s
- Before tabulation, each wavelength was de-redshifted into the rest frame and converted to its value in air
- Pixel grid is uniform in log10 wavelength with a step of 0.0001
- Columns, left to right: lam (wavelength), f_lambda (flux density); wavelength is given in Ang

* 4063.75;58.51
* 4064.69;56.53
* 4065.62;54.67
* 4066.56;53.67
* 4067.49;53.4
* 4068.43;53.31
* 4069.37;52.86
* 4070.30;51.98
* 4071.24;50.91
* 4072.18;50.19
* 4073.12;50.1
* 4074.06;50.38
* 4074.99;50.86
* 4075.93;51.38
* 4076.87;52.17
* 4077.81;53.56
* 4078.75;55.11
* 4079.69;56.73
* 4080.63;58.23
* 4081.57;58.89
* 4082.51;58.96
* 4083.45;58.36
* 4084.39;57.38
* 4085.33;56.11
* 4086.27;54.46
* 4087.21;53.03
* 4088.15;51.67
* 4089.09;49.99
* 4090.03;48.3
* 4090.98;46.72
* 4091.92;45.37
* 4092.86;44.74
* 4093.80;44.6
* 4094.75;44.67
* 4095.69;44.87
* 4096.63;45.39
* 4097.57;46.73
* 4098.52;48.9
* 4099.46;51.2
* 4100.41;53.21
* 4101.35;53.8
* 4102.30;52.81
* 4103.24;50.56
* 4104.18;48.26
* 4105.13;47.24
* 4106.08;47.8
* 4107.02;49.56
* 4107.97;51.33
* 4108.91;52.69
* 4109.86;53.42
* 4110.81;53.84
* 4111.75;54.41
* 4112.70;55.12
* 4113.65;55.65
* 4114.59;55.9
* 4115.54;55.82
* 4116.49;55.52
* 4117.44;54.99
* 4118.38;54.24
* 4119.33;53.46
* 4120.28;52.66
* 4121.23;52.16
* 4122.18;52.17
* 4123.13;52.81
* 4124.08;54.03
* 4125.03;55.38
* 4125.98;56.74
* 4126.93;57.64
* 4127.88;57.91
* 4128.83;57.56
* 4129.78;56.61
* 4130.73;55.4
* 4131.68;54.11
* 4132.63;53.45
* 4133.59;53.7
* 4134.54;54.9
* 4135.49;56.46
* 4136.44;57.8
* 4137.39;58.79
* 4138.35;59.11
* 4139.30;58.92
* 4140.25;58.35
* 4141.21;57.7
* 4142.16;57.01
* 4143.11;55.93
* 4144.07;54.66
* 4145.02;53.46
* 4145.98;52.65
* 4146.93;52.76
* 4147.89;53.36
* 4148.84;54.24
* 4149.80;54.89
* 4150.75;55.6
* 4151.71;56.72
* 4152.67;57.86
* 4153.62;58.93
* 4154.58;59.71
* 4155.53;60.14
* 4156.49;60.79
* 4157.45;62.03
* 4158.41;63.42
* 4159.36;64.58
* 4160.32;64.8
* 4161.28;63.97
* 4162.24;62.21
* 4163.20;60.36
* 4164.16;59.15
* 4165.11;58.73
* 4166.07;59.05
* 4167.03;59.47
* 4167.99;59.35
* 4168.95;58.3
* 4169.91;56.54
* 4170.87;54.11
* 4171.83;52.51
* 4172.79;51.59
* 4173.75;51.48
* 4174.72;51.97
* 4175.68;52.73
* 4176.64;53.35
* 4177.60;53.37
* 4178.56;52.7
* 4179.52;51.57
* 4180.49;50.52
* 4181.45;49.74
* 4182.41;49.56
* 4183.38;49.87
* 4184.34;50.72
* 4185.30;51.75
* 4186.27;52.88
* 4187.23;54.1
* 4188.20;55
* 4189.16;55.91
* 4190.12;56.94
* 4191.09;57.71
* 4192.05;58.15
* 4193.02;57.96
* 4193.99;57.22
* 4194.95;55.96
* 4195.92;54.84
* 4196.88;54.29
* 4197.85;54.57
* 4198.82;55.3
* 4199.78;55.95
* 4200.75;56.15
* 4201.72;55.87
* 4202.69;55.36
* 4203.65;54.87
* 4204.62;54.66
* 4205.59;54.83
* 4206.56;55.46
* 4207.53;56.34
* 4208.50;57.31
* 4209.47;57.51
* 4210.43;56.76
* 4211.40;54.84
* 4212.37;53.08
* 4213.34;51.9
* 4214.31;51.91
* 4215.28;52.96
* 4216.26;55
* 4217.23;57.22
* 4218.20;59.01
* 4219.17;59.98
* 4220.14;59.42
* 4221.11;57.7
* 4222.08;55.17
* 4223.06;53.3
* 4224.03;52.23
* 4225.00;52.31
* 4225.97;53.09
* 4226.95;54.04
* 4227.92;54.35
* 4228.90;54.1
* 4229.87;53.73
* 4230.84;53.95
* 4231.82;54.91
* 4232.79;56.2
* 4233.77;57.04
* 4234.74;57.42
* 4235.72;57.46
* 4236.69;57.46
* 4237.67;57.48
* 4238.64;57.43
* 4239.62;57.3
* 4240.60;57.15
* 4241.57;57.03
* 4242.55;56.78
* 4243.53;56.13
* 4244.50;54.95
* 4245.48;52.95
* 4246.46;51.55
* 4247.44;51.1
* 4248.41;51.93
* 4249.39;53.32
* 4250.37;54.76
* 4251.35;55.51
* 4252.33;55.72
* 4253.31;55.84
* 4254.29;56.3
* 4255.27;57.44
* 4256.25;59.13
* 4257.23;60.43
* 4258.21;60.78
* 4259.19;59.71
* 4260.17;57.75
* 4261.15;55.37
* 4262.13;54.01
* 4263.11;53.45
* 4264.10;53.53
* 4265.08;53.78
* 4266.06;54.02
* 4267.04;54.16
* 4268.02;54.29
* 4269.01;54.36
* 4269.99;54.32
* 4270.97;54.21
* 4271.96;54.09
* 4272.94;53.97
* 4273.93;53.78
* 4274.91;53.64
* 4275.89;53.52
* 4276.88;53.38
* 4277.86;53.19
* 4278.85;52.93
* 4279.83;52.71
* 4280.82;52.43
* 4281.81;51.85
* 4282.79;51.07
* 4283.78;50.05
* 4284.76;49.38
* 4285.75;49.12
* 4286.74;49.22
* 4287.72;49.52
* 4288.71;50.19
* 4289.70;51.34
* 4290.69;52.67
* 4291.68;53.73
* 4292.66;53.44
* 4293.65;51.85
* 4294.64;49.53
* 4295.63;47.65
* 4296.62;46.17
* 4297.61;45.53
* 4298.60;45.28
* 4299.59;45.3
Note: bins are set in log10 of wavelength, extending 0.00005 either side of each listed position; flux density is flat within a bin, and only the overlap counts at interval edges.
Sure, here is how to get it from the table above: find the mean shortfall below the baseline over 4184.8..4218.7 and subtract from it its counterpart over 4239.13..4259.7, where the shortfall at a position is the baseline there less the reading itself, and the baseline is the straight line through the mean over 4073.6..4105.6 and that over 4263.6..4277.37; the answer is -0.1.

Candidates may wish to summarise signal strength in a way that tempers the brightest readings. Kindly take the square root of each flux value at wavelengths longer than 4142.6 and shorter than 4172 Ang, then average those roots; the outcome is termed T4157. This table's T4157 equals 7.6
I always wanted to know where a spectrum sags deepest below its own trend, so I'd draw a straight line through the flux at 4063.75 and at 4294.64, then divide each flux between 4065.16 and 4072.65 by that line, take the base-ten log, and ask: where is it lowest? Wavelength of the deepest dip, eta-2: 4072.18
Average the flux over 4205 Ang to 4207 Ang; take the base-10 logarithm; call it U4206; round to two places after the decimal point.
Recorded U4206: 1.74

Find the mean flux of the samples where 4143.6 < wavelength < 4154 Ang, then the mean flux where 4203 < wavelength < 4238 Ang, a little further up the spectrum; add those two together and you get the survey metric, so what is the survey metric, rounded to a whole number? 110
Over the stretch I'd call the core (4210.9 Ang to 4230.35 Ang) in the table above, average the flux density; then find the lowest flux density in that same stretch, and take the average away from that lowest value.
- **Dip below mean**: -3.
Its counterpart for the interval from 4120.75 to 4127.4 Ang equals -2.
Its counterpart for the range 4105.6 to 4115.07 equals -5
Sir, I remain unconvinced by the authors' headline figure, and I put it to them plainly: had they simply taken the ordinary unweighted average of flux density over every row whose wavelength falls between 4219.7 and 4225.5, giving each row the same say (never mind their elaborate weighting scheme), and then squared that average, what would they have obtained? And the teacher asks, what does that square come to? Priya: 3027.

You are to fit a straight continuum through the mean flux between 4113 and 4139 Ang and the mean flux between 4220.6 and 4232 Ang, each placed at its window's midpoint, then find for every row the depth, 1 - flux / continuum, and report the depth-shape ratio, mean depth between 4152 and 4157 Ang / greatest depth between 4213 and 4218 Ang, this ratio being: -1.9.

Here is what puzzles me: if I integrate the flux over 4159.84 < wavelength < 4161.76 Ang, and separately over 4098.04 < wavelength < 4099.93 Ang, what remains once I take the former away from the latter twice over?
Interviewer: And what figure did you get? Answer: -152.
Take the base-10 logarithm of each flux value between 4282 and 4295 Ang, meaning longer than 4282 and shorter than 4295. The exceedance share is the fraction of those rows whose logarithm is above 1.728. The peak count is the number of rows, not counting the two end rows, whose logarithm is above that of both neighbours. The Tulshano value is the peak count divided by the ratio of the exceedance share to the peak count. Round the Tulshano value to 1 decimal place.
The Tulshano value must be 13.0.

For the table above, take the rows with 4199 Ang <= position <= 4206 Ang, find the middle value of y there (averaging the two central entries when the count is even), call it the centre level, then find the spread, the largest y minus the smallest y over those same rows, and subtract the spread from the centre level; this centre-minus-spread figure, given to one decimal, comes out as 53.9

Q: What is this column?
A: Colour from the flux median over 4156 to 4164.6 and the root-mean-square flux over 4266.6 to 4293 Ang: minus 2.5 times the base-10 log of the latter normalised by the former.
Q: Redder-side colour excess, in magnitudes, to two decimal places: 0.18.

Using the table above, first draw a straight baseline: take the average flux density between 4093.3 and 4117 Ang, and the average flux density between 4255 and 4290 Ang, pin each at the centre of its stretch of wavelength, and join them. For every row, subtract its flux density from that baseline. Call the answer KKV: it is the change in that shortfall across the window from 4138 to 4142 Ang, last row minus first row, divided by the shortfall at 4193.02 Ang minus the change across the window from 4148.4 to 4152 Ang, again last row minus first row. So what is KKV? -0.47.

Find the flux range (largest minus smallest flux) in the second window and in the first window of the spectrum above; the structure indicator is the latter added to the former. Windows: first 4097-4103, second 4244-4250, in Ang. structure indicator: 10.9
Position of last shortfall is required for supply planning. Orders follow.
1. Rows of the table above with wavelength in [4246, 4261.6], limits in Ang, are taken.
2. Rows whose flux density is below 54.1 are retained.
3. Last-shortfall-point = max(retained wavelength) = 4249.39 Ang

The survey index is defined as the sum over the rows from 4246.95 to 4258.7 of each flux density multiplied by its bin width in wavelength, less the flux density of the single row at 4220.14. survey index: 599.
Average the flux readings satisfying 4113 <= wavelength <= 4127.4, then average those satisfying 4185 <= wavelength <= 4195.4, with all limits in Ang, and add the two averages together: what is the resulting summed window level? 110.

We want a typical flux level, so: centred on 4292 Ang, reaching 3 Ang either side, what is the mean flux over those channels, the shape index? 52.1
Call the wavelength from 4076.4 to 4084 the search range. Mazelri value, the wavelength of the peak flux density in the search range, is 4082.51 Ang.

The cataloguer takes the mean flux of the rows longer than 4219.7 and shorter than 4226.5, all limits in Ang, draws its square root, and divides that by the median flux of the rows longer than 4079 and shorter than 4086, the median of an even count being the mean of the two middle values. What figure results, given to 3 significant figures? 0.127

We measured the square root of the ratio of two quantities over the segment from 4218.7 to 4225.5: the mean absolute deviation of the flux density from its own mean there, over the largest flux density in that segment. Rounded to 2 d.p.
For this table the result 0.22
